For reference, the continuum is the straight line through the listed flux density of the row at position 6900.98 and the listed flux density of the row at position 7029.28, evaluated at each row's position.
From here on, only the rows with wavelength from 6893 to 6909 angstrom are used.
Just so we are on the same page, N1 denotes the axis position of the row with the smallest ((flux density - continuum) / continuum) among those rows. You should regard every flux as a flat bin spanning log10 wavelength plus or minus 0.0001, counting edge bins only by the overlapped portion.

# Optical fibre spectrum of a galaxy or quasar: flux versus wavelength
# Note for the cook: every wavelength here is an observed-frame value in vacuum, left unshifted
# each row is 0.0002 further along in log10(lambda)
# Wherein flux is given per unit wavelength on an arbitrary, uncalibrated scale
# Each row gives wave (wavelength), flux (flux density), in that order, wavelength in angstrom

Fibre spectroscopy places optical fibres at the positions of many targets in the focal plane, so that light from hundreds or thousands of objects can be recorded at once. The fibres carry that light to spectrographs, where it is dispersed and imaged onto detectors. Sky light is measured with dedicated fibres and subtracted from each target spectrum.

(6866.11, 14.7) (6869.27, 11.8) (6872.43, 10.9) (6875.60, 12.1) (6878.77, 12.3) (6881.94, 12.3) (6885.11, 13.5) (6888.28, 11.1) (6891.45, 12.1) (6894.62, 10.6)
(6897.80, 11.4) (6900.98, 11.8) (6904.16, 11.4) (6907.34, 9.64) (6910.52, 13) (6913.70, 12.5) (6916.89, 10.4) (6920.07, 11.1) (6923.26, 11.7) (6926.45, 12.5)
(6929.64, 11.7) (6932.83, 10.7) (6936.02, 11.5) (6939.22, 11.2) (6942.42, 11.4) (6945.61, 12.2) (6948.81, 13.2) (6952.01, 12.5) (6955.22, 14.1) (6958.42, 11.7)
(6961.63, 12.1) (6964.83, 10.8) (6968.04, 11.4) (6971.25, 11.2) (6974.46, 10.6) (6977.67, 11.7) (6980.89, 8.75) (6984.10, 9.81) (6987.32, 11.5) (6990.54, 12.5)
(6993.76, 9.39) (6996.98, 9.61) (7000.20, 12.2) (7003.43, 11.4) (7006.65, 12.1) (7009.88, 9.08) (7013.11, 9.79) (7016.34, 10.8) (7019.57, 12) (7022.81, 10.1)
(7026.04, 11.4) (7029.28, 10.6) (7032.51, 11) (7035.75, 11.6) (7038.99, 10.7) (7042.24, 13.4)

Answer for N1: 6907.34 angstrom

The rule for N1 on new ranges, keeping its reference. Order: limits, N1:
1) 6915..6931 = 6916.89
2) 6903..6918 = 6907.34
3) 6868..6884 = 6872.43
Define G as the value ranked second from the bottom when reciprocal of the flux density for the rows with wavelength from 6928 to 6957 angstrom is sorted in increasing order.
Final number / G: 0.0758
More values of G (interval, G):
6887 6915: 0.0800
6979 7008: 0.0820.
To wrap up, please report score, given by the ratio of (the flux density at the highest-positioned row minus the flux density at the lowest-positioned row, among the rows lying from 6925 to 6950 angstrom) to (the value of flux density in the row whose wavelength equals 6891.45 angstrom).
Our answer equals 0.06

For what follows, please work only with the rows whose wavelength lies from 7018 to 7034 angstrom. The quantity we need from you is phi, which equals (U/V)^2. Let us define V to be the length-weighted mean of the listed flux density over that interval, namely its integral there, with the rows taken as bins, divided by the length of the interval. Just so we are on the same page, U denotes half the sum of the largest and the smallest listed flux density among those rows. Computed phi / 1.01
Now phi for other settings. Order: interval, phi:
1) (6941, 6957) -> 1.01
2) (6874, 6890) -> 1.01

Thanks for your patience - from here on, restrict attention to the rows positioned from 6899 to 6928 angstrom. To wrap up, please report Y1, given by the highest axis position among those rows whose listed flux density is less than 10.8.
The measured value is 6916.89 angstrom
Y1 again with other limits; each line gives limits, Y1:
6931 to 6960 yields 6932.83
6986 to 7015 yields 7013.11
